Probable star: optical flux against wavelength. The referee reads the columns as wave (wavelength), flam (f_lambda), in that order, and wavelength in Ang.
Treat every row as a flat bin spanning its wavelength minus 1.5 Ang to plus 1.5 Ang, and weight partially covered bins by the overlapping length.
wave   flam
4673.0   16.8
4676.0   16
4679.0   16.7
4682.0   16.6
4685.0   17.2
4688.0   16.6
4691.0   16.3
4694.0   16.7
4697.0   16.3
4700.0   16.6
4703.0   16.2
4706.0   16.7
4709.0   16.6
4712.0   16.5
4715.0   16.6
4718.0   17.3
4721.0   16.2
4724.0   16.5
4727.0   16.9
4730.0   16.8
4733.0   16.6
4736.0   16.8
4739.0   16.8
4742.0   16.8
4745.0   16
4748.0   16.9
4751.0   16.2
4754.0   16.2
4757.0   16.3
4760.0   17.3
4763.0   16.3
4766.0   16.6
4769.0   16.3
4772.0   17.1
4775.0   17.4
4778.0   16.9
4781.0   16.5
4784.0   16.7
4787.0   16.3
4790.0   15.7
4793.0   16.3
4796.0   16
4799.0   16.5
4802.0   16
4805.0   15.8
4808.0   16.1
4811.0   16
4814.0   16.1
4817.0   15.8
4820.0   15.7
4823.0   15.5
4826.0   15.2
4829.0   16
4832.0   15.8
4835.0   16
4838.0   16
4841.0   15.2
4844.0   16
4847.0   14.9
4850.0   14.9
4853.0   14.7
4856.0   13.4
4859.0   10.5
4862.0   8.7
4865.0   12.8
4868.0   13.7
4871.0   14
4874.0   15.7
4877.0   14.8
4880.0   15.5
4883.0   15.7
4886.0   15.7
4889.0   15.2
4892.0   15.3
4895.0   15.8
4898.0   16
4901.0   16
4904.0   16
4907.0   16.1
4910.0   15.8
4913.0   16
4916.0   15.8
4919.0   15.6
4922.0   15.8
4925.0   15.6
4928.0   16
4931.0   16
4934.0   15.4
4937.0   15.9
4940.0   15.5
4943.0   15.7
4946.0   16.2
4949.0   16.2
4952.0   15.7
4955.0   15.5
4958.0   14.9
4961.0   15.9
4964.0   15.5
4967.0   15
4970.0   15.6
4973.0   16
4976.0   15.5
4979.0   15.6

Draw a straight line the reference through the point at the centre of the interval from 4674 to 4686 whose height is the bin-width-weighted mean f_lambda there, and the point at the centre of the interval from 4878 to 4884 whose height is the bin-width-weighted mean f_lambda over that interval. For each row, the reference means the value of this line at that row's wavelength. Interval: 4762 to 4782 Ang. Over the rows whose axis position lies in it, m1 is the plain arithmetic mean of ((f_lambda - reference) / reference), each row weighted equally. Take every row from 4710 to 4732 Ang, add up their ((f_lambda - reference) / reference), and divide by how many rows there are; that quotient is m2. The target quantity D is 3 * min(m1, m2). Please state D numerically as 0.05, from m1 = 0.038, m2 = 0.018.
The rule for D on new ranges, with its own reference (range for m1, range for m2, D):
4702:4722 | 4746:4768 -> 0.03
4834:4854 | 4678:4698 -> -0.06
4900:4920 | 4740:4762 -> 0.06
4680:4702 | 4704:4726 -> 0.01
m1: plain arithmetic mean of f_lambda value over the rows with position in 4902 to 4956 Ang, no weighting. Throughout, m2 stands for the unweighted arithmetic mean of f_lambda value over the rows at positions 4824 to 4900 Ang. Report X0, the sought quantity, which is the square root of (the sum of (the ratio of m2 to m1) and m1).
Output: 4.09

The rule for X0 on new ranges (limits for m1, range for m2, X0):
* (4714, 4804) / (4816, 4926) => 4.18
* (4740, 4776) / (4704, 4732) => 4.20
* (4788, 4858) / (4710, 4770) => 4.09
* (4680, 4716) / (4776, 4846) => 4.19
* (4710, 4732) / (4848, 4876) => 4.18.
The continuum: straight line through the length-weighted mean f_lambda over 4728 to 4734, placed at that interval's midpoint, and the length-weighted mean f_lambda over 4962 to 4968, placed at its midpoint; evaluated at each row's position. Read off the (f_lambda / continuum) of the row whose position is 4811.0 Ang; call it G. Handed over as 0.985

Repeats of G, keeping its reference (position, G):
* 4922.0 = 1.014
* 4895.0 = 1.004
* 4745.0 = 0.961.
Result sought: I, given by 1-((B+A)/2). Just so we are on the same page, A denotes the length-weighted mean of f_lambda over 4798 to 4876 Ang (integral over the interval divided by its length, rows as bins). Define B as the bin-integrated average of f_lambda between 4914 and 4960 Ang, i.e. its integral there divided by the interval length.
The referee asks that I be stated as -14.3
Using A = 14.9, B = 15.7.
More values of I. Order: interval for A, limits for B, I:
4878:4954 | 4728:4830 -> -15.1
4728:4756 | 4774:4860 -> -15.1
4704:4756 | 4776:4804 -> -15.5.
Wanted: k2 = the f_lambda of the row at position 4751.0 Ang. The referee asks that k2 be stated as 16.2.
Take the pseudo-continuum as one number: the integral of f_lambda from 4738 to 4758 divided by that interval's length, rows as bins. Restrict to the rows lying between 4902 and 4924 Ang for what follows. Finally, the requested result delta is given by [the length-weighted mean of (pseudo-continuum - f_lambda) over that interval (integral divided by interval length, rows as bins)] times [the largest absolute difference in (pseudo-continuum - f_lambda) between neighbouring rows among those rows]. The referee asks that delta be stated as 0.18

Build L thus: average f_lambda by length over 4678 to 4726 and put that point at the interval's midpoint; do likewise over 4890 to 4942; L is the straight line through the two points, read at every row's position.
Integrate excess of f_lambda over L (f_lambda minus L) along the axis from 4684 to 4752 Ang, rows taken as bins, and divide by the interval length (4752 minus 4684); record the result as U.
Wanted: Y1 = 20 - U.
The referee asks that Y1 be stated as 19.93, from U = 0.07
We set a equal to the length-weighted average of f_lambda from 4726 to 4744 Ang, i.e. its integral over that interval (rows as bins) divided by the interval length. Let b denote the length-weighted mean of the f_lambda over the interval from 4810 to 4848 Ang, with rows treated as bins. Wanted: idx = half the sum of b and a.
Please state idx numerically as 16.24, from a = 16.8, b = 15.7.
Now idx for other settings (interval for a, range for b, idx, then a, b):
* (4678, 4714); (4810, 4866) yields 15.64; 16.6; 14.7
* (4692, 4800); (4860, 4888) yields 15.29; 16.6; 14.0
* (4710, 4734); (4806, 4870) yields 15.70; 16.7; 14.7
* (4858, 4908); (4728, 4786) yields 15.62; 14.6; 16.7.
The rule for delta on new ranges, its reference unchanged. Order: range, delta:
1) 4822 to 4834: 0.65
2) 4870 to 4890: 2.03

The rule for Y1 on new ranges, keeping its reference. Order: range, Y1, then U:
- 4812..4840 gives 20.35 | -0.35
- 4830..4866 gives 21.93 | -1.93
